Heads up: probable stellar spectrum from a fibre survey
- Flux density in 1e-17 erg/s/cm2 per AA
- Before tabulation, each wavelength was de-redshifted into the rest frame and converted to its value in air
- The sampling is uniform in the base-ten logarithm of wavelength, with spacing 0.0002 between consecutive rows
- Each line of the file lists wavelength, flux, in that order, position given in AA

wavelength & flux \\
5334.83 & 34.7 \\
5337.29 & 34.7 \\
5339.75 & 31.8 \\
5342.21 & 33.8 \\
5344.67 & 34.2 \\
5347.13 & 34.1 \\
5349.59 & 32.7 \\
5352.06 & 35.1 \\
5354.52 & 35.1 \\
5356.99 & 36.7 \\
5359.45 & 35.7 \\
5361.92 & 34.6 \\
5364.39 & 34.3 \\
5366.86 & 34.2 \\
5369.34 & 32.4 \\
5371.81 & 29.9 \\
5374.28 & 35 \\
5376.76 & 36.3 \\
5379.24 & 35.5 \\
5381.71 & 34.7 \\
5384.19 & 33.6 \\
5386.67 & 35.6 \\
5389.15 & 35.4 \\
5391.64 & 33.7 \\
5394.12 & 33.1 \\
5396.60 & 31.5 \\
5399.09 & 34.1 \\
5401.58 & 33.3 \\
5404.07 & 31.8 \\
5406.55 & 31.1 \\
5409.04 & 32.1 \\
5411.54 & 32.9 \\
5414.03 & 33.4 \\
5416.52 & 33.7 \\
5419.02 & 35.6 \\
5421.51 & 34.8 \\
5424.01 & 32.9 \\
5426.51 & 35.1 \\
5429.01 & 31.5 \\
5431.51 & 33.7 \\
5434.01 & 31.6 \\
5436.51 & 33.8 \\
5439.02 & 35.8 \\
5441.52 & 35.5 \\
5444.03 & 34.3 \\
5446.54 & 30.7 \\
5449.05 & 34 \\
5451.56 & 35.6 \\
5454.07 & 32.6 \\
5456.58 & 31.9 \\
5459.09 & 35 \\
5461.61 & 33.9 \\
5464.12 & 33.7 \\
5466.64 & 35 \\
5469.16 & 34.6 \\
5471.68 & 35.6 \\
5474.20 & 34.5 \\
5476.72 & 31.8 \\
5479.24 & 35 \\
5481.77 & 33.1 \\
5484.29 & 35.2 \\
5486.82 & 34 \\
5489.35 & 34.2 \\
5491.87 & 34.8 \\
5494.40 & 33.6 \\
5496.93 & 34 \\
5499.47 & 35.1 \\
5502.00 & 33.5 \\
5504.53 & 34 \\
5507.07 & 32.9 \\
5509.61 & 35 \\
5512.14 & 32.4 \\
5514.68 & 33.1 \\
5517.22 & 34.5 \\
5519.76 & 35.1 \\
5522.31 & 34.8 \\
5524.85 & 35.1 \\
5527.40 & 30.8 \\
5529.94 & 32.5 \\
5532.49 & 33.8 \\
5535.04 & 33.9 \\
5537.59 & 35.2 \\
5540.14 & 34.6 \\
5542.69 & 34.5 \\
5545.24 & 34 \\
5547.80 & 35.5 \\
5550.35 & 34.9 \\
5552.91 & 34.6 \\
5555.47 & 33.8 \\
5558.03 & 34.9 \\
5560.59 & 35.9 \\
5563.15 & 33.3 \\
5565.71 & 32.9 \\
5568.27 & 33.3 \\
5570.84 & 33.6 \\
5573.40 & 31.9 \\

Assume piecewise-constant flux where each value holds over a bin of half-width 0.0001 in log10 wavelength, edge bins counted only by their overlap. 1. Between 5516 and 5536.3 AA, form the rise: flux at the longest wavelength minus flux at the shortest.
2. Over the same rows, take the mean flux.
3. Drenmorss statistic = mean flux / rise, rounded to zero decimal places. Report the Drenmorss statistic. -56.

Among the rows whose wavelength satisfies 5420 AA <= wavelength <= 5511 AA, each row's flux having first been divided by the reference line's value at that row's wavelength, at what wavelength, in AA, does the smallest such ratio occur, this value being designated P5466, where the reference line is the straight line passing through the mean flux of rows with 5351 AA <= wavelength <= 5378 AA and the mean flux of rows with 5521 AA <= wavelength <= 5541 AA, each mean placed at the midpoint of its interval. 5446.54 AA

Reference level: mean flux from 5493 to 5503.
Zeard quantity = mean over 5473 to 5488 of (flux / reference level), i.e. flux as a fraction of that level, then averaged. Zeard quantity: 1.00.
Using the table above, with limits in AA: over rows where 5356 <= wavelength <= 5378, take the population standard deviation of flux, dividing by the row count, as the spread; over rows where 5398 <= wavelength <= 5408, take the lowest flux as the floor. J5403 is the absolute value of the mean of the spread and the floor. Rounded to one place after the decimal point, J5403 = 16.5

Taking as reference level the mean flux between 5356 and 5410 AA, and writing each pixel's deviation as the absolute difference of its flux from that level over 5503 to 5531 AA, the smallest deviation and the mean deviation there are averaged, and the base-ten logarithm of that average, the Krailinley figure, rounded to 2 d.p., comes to -0.18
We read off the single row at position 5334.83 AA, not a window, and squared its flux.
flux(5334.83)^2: 1204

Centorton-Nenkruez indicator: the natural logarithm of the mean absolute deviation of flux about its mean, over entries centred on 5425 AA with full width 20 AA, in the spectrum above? 0.2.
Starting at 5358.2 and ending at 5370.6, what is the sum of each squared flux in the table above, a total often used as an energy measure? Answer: 5868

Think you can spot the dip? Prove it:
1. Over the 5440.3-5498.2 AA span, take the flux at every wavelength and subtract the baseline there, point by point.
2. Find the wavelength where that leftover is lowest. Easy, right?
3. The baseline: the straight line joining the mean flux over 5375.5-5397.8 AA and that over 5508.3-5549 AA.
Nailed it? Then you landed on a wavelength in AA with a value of 5446.54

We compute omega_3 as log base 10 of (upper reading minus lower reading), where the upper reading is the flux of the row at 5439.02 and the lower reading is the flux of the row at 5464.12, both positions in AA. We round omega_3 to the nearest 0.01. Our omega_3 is 0.32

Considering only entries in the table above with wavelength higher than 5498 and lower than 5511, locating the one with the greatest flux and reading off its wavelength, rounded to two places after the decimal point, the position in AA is 5499.47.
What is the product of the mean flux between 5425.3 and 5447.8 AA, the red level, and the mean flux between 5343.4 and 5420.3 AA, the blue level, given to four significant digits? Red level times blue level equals 1138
